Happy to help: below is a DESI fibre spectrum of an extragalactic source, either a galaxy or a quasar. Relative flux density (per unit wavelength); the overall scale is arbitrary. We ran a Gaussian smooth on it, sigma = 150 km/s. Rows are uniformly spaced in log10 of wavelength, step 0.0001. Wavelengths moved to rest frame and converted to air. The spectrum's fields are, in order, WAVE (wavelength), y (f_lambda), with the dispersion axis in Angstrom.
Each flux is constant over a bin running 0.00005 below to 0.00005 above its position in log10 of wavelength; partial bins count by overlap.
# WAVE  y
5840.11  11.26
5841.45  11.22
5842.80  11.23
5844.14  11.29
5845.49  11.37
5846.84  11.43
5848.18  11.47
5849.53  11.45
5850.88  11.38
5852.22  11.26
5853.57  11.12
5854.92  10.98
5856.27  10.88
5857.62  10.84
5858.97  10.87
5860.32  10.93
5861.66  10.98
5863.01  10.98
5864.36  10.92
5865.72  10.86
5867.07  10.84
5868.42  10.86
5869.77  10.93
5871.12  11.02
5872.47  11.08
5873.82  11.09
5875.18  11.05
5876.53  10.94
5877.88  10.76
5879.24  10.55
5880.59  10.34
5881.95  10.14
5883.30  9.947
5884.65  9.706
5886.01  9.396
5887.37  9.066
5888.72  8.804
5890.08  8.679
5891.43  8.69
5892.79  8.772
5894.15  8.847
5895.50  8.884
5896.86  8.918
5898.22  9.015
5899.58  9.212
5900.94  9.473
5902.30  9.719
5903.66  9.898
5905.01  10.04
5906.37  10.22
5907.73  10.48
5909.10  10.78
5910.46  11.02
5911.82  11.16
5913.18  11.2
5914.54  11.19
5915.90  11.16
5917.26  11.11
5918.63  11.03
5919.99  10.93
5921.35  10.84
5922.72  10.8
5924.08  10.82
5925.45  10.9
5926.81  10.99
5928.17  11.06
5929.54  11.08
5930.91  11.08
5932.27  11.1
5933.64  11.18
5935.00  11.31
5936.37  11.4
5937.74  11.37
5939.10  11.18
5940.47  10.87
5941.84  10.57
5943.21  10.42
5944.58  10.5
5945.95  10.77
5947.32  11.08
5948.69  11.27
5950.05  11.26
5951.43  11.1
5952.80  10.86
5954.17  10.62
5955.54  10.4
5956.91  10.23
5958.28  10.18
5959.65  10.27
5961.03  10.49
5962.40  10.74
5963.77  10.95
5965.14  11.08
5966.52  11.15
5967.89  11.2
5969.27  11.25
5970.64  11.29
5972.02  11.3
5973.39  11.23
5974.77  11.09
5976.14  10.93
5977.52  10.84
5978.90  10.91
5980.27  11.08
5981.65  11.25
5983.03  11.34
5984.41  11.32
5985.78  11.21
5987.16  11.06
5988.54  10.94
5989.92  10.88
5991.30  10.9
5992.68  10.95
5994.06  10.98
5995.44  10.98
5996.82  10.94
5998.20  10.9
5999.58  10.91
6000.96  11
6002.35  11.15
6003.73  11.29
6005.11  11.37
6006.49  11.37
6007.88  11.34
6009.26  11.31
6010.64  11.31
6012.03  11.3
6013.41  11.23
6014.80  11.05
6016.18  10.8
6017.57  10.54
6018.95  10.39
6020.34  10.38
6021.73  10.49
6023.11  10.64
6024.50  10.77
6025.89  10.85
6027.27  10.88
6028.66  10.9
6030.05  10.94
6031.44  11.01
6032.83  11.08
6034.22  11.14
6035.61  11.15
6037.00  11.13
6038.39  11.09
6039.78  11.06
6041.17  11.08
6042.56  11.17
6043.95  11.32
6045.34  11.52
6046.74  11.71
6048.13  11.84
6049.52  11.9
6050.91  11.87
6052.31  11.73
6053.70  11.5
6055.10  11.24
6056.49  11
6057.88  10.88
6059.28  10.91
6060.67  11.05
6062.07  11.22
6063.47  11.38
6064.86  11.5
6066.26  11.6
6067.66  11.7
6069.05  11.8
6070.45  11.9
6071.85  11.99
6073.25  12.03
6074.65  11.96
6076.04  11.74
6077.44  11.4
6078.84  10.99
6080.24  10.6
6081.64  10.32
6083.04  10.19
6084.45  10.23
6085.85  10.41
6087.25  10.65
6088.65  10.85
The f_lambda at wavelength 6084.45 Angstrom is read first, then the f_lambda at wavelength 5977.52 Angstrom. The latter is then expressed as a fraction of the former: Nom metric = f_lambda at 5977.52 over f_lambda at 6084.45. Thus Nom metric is 1.06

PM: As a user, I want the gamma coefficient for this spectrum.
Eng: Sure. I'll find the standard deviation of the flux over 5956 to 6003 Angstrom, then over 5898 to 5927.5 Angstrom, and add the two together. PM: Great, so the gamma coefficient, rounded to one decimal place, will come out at 1.0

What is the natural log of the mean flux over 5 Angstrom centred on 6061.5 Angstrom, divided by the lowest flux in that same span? 0.021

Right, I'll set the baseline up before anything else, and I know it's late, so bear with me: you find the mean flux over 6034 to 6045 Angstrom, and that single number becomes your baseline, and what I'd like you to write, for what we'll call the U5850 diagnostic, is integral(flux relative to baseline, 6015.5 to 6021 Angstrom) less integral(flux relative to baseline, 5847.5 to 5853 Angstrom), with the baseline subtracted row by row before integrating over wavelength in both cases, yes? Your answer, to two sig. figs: -4.7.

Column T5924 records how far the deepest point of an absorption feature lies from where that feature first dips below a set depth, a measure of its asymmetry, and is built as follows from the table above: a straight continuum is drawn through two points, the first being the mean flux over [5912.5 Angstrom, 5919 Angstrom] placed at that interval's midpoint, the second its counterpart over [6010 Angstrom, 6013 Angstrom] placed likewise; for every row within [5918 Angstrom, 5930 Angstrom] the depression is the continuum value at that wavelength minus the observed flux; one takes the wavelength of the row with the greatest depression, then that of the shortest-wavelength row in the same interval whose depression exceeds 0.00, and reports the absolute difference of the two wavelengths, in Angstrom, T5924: 4.1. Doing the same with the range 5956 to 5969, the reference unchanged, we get 1.4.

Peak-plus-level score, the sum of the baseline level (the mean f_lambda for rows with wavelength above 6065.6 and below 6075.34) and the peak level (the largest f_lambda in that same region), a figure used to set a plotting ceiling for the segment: 23.9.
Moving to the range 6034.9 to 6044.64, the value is 22.5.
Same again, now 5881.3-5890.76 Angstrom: 19.5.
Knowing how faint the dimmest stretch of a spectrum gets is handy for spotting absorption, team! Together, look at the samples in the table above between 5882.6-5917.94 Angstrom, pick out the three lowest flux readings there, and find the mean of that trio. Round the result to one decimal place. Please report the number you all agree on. 8.7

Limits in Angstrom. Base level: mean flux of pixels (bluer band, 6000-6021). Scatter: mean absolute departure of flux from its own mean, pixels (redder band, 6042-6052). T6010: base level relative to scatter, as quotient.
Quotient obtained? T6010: 46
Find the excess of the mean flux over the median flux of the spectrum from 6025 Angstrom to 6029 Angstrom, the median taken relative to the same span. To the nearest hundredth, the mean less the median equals 0.00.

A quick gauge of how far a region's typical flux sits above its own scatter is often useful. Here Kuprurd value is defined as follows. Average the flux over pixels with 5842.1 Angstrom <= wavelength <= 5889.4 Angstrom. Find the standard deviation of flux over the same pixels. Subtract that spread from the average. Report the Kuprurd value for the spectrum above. 10.1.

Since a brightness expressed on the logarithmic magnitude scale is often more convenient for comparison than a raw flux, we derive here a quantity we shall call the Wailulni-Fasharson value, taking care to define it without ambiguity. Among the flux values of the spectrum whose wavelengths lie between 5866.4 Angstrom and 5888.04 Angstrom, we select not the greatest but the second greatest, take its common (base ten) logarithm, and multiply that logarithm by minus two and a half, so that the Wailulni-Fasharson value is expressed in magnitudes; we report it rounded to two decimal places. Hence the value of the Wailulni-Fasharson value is -2.61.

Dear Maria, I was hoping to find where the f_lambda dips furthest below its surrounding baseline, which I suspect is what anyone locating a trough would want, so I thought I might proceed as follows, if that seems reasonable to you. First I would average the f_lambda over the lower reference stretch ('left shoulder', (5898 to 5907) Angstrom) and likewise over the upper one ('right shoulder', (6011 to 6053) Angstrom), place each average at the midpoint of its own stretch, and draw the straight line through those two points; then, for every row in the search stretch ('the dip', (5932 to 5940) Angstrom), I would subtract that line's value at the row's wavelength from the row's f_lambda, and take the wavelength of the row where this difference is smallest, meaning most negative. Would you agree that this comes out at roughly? 5932.27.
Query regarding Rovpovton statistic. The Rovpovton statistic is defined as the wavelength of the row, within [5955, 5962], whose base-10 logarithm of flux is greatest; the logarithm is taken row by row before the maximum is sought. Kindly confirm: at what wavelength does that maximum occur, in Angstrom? 5961.03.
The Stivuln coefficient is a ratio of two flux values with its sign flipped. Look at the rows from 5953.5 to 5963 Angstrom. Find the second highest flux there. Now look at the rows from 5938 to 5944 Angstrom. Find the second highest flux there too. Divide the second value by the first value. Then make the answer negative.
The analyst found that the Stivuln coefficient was -1.02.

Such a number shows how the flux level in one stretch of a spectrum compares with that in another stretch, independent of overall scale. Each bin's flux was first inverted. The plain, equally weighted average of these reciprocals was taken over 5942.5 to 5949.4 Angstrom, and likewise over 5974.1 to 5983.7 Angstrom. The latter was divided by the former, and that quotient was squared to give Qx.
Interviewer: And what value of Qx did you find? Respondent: 0.95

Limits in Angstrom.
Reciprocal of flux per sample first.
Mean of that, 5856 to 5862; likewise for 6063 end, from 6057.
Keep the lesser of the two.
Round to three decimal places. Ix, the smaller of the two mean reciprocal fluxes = 0.091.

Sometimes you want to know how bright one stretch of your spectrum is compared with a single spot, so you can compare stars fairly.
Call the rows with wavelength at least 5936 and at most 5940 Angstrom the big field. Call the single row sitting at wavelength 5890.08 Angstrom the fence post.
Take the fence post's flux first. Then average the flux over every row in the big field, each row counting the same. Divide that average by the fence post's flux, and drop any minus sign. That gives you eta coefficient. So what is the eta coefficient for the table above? 1.30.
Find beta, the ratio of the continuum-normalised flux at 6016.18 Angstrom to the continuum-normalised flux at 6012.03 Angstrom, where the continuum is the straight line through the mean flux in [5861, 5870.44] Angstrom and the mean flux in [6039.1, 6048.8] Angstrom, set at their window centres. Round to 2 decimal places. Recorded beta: 0.95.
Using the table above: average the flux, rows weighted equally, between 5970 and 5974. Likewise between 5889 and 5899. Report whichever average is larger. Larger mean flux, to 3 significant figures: 11.3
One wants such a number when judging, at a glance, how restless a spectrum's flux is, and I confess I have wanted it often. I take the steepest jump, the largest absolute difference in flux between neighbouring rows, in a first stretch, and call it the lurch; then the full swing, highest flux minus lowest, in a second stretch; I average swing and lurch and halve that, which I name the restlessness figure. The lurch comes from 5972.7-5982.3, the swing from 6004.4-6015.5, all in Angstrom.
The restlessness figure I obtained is 0.12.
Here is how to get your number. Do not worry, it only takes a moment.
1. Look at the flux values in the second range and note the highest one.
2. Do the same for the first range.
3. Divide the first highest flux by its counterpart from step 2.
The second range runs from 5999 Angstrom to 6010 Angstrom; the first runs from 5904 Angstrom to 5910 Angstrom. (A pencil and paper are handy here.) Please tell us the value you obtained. 1.05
